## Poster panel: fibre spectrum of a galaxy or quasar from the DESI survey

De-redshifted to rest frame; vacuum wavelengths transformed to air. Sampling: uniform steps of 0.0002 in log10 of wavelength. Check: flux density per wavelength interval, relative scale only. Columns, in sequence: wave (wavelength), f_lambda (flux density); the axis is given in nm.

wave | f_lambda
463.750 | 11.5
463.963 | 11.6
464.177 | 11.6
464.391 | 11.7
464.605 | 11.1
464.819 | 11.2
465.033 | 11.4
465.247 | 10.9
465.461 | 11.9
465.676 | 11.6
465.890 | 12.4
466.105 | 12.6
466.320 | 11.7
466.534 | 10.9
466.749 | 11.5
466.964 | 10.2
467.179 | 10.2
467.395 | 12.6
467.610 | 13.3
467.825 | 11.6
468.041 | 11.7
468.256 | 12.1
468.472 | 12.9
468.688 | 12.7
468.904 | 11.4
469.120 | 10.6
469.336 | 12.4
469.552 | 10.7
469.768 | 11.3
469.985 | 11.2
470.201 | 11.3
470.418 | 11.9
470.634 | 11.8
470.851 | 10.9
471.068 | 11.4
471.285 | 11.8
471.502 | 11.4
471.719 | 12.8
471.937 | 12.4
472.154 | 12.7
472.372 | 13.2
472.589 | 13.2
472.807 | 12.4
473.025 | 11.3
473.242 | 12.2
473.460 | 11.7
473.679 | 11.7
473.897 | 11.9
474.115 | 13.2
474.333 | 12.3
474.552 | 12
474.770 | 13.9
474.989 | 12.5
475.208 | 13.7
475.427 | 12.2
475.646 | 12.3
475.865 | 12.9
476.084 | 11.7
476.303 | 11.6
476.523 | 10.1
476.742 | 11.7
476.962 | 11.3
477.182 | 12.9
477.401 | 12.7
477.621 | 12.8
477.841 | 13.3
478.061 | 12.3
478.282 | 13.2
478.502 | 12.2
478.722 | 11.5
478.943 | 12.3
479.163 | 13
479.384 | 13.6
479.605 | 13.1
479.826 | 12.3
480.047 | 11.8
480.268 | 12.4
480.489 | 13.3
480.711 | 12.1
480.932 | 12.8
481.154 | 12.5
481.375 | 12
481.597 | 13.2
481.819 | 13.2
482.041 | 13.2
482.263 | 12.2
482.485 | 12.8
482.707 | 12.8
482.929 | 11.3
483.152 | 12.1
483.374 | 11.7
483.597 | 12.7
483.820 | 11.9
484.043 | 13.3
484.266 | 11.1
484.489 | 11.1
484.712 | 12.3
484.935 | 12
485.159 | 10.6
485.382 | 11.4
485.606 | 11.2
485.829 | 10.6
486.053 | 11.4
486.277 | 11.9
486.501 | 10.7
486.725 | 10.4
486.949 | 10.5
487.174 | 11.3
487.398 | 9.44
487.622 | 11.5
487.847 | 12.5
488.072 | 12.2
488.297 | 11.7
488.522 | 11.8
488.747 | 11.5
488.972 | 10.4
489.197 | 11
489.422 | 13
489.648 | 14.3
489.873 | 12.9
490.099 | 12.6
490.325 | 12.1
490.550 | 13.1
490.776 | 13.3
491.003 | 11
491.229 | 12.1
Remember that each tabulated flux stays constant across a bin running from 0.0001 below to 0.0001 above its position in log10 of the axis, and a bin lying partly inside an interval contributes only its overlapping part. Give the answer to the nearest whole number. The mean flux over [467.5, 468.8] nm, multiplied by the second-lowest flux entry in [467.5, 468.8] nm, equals 145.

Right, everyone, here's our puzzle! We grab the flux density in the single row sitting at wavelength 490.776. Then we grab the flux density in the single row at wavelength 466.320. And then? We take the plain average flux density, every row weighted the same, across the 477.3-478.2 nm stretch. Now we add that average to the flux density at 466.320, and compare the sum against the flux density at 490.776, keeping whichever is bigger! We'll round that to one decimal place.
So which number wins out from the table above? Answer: 24.5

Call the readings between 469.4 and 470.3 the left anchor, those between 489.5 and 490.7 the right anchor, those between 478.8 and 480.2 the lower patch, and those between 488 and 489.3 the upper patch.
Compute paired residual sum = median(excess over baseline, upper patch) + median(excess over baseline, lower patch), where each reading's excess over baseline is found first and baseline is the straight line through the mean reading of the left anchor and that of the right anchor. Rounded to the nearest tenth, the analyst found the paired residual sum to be -0.6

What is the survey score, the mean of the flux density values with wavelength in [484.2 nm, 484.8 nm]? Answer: 11.5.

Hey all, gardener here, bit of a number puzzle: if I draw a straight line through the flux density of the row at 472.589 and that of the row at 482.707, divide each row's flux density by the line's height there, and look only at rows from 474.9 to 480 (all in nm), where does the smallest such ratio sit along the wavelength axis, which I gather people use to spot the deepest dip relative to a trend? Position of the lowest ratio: 476.523 nm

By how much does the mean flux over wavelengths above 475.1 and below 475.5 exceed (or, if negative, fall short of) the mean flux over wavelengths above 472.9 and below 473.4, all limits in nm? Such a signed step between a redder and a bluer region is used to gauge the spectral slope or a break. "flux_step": 1.2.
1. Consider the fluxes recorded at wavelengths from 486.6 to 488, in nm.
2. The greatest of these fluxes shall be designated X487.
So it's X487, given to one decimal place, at 12.5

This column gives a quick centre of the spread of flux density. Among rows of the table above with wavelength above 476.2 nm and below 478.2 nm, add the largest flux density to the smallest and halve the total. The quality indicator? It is 11.7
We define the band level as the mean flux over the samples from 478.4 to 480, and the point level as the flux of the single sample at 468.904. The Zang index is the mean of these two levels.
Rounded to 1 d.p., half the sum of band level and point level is 12.0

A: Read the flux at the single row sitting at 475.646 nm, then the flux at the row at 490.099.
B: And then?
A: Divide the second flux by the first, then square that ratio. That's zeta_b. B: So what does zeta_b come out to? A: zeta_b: 1.05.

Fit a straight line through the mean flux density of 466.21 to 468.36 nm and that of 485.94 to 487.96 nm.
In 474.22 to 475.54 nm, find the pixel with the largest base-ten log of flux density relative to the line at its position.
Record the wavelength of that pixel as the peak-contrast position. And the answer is 474.770 nm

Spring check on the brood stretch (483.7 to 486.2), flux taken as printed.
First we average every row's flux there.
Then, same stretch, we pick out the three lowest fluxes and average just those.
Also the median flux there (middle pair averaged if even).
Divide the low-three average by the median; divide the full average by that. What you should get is 12.2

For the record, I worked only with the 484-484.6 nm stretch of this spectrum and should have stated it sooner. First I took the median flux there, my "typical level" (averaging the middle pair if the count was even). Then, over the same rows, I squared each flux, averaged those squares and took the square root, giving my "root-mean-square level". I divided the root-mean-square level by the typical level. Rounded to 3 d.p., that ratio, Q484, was 1.070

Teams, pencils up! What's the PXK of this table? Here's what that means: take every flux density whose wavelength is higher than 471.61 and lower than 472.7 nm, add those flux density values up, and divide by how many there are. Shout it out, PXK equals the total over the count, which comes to 12.9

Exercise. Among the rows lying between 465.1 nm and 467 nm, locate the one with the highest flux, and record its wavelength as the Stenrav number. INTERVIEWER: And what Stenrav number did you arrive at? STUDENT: 466.105 nm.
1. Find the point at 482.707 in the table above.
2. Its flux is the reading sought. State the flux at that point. 12.8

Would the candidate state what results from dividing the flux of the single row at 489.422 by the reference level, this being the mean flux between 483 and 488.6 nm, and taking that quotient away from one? -0.13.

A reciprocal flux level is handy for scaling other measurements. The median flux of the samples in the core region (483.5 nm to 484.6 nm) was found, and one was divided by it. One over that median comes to 0.084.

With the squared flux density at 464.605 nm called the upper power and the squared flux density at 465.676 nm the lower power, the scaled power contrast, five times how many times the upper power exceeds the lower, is 4.58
